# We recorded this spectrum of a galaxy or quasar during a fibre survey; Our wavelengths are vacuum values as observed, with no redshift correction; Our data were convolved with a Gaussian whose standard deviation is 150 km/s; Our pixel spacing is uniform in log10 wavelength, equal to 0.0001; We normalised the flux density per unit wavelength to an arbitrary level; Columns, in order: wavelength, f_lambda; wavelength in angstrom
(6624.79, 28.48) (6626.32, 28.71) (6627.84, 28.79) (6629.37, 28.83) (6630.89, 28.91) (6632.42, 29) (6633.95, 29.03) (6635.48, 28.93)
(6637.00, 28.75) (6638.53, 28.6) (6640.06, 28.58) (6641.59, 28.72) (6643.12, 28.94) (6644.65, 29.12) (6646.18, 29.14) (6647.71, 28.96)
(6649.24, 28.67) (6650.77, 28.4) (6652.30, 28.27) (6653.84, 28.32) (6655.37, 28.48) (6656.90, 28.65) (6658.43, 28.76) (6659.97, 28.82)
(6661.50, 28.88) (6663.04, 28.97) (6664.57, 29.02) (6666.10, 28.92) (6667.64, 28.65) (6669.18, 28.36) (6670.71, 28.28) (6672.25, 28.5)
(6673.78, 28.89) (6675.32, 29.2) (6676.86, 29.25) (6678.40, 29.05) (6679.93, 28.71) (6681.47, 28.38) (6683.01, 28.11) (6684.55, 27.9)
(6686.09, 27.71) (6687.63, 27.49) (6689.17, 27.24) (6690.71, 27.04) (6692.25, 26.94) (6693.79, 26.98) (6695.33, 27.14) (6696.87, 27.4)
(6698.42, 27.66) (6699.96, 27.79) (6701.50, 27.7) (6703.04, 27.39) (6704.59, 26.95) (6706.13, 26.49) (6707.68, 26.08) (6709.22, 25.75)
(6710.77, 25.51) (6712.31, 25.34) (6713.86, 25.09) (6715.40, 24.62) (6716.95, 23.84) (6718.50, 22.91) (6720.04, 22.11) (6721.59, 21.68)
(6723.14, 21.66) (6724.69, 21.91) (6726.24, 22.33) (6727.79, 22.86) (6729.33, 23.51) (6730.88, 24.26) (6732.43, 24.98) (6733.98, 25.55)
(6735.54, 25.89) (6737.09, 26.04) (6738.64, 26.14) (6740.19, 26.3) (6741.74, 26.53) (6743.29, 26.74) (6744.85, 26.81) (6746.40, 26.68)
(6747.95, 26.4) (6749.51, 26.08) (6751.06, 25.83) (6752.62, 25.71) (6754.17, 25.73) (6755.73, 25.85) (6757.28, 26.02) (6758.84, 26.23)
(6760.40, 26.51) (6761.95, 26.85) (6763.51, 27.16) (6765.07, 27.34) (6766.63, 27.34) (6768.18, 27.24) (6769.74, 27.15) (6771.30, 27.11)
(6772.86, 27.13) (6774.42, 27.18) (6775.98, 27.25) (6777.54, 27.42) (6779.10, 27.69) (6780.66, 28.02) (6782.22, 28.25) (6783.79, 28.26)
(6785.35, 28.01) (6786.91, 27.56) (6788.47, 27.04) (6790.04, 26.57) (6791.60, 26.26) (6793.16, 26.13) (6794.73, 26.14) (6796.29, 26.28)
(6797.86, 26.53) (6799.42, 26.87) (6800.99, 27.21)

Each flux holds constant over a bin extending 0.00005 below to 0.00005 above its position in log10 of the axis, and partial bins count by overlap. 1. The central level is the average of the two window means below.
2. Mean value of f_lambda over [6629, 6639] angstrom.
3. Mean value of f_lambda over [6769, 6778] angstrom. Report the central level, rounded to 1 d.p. 28.0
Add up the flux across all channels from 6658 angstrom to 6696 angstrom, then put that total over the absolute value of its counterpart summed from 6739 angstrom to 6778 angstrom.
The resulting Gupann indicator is 1.06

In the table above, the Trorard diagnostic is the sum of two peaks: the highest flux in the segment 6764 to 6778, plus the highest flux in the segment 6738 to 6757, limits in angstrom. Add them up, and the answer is 54.2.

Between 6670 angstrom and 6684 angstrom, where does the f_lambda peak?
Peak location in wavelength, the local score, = 6676.86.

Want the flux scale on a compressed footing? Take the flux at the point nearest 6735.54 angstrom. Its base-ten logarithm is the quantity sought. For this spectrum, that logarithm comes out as 1.41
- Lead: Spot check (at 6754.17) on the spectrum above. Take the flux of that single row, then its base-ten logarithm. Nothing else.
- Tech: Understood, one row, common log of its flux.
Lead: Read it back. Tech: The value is 1.41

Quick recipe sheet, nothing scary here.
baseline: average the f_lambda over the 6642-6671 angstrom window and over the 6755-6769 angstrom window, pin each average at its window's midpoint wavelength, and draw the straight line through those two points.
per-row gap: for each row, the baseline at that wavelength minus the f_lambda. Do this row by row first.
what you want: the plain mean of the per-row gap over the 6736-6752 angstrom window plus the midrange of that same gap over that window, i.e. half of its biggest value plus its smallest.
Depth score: 1.4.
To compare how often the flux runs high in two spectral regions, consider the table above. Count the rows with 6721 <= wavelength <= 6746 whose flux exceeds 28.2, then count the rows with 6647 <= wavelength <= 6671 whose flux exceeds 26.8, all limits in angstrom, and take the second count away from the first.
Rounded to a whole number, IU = -16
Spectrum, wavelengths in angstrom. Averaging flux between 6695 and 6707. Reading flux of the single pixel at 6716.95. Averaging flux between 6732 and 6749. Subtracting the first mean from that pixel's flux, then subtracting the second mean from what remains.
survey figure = -30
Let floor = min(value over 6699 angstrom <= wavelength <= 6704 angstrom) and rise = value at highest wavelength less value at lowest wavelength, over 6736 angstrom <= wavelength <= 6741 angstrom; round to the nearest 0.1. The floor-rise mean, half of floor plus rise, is 13.8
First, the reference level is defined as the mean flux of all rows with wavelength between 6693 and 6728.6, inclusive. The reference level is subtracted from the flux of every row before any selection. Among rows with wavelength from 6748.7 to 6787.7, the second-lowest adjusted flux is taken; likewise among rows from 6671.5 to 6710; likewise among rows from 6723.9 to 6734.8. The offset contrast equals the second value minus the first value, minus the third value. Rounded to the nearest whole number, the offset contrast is 3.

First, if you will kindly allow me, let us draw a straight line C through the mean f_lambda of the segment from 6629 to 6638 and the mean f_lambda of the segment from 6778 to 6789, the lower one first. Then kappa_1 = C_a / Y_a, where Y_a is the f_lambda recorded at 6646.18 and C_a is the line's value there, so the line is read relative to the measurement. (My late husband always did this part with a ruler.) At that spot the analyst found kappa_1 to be 0.99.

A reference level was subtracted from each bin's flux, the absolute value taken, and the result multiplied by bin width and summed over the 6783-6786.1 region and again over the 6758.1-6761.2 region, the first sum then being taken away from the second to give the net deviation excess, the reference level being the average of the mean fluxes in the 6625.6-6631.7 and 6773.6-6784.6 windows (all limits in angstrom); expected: 5.5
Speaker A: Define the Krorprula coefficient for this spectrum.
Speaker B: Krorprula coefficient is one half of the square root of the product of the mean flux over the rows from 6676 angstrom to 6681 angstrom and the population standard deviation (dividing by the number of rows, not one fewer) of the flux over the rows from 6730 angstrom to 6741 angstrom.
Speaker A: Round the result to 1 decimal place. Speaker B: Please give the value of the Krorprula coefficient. 2.2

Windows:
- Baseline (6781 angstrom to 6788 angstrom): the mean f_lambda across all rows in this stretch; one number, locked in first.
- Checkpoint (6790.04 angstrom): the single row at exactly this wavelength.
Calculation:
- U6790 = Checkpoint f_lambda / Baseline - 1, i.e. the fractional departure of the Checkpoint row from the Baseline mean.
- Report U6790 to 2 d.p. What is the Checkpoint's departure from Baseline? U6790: -0.05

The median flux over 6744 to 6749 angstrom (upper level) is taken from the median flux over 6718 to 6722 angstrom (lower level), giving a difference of -4.6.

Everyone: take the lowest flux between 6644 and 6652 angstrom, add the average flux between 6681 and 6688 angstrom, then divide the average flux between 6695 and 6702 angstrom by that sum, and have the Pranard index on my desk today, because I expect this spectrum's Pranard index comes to 0.489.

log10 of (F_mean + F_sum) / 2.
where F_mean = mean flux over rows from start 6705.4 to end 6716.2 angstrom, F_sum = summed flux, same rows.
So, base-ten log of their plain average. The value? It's 2.01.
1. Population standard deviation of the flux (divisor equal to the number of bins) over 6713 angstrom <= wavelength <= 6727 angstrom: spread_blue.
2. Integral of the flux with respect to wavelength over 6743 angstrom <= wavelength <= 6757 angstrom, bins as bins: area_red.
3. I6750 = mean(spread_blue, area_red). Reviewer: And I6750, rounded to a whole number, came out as 184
